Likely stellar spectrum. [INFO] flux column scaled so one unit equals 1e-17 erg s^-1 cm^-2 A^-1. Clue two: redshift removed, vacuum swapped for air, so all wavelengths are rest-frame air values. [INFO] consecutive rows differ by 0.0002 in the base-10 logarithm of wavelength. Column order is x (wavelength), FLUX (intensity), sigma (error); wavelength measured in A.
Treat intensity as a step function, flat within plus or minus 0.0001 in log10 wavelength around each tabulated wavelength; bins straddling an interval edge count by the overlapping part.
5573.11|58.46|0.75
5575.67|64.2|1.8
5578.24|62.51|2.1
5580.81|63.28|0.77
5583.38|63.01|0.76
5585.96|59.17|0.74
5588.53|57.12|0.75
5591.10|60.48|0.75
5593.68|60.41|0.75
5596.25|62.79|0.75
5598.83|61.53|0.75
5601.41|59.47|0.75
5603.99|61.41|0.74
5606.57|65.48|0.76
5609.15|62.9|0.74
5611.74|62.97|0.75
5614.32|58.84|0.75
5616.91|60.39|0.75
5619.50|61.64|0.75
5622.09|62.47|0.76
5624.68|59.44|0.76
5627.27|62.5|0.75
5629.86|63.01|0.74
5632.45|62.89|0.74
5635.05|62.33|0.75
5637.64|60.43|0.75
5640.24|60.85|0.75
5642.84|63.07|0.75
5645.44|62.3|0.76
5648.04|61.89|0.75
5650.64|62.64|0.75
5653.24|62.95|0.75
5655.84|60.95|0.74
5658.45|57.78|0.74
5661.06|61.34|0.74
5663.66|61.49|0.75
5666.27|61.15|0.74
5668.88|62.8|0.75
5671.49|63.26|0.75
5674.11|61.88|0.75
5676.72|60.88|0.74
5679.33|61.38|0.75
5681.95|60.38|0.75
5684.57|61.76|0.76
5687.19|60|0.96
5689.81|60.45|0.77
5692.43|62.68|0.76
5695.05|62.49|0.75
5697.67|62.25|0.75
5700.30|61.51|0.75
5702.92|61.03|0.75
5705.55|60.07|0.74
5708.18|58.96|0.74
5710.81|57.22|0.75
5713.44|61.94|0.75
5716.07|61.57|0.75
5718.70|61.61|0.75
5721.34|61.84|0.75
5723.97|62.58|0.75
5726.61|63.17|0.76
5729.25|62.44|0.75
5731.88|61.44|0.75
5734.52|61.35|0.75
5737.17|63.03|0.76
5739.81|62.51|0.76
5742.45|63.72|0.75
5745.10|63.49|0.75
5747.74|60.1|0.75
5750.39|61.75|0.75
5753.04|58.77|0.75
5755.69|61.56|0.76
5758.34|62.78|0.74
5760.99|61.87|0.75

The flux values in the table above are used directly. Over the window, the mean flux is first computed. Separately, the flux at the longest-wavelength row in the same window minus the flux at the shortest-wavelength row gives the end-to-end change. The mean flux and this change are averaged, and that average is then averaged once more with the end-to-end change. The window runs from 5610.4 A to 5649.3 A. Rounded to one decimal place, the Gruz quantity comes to 14.6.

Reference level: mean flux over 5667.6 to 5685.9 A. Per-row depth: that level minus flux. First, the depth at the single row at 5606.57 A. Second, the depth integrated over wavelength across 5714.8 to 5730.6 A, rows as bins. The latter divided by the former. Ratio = 2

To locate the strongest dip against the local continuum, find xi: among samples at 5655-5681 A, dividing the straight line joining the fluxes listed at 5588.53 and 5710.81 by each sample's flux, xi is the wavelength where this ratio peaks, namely 5658.45 A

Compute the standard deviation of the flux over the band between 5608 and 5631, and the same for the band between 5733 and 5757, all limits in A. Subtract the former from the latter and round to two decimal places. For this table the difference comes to 0.00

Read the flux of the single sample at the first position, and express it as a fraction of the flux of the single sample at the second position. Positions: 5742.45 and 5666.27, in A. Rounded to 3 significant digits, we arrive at 1.04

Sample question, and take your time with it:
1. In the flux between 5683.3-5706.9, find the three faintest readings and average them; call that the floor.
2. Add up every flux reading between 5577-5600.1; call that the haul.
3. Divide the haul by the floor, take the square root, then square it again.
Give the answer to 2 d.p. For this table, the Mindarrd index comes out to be 9.15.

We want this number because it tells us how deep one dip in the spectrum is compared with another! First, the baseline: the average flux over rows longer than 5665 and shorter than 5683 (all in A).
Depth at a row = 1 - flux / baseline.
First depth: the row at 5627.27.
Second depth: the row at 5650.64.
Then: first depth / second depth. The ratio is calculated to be 1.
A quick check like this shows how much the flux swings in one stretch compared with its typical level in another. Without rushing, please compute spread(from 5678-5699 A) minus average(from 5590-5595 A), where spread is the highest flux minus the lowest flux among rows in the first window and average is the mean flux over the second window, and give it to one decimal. -57.8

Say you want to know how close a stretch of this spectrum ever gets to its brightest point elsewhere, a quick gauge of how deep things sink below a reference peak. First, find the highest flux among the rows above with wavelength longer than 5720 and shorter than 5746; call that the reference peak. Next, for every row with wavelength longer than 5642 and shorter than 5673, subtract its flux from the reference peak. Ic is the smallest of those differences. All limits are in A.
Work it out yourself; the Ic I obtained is 0.46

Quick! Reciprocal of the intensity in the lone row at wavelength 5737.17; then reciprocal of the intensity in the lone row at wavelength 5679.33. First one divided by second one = 0.97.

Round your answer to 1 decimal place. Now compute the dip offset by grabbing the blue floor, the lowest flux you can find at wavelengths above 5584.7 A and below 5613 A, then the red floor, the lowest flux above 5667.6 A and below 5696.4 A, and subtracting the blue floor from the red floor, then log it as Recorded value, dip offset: 2.9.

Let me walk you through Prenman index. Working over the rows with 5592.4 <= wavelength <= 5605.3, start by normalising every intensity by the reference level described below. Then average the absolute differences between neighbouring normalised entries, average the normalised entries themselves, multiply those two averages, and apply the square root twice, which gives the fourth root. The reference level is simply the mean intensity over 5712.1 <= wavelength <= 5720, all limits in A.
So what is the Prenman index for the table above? 0.418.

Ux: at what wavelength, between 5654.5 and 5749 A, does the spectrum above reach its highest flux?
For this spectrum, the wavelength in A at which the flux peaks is 5742.45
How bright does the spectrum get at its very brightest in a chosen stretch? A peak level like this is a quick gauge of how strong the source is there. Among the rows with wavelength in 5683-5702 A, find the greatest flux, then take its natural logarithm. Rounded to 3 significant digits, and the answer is 4.14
